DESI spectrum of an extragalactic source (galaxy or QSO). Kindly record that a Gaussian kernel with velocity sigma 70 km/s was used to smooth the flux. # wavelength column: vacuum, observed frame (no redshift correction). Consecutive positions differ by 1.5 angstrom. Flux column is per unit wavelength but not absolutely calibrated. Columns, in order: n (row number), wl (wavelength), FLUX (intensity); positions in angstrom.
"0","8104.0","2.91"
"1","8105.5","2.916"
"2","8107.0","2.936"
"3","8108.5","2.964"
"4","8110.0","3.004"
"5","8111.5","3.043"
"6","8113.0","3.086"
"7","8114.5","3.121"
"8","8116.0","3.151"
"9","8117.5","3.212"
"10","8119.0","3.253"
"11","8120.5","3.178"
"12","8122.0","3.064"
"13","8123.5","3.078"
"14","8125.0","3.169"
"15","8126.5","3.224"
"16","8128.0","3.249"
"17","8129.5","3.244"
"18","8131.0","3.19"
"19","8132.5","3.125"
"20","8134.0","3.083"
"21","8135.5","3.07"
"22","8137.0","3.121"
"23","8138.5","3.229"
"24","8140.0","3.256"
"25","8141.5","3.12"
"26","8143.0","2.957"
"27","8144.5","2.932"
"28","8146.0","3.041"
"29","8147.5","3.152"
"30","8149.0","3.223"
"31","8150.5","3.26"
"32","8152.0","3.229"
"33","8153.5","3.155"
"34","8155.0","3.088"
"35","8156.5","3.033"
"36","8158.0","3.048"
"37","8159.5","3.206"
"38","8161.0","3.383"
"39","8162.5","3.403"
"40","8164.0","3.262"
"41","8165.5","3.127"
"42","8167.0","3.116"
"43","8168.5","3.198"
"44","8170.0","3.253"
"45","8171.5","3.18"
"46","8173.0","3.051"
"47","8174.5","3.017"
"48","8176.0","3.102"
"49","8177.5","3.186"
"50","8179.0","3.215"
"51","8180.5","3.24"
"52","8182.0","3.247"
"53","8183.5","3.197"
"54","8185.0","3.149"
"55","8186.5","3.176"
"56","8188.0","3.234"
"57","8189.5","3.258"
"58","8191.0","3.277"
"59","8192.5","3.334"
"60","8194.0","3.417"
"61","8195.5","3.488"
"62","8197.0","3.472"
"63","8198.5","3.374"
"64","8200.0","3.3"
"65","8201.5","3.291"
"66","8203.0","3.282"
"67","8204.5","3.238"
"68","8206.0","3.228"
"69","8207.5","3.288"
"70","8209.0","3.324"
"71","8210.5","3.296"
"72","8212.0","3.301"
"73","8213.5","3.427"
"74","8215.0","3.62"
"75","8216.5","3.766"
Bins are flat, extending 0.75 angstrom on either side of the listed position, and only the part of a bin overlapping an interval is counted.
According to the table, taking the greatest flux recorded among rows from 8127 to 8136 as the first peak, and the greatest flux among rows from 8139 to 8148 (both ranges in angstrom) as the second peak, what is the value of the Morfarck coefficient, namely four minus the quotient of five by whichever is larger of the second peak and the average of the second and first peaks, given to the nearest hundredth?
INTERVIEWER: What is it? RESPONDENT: 2.46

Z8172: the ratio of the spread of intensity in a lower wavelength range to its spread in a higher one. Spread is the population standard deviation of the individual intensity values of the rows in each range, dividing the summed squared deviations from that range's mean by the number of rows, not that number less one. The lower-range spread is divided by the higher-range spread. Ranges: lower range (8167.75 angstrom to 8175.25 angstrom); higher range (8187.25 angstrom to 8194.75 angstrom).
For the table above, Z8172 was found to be 1.4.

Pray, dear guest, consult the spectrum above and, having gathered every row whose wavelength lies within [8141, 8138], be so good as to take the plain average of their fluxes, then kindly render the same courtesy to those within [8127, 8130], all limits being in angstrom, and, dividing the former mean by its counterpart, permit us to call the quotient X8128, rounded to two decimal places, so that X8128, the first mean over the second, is 1.00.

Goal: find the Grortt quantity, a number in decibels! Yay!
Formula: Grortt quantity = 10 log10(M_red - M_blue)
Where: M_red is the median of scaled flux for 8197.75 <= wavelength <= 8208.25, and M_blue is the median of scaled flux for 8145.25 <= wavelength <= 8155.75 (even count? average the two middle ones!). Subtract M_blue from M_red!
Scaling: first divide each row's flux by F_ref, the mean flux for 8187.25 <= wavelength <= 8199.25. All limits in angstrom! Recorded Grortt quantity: -14.0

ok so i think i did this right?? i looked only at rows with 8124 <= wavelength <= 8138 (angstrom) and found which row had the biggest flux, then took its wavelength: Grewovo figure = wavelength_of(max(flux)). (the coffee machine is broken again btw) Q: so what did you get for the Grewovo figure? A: 8128.0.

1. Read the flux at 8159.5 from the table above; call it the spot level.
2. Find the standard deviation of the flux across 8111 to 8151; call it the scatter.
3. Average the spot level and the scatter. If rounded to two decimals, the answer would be 1.65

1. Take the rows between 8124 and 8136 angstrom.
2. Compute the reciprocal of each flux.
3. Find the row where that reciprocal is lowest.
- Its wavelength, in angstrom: 8128.0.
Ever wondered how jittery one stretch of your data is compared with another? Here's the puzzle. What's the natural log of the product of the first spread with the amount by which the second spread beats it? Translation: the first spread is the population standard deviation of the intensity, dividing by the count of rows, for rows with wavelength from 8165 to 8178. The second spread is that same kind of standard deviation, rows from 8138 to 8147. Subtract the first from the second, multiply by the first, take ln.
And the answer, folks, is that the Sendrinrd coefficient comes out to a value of -5.6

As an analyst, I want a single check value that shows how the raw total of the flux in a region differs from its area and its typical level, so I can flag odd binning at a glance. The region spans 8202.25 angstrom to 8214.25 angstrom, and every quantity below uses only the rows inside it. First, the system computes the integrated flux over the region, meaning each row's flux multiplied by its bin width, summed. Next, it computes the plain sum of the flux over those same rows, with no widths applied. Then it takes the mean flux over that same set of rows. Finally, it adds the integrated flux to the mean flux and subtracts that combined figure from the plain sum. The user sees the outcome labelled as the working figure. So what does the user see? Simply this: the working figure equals -16.49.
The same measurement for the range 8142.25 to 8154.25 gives -15.59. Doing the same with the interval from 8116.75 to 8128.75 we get -15.89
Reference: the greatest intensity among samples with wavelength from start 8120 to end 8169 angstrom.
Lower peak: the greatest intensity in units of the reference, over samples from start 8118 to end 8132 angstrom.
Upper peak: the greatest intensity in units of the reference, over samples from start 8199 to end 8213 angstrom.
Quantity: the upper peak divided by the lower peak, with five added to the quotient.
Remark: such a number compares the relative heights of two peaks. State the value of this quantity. 6.02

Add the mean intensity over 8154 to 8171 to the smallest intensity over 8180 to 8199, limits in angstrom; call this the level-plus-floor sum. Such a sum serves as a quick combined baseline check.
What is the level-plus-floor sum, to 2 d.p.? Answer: 6.34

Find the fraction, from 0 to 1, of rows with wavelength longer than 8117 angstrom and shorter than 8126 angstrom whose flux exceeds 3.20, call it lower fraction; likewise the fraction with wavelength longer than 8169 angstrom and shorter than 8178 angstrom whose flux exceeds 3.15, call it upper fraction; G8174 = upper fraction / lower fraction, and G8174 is 1.5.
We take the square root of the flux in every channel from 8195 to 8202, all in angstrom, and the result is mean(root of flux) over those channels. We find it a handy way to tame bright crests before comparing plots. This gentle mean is 1.84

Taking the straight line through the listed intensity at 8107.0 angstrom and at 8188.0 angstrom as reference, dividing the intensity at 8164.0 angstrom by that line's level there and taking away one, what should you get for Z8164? 0.037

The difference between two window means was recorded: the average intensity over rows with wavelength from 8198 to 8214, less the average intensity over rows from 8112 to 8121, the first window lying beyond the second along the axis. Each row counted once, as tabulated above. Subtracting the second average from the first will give 0.138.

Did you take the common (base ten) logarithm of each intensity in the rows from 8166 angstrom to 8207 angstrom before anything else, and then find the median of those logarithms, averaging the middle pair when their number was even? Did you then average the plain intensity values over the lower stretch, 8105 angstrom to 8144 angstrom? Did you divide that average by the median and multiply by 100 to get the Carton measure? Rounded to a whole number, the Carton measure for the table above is 611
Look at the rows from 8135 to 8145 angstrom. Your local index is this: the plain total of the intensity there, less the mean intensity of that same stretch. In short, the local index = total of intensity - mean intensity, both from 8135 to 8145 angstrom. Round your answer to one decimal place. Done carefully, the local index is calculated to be 18.6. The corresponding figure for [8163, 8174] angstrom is 19.0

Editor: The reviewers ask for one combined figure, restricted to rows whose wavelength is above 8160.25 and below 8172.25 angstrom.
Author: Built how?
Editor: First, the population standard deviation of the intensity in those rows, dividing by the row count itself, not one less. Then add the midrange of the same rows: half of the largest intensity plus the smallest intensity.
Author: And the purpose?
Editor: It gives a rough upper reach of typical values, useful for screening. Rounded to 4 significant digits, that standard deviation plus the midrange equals 3.360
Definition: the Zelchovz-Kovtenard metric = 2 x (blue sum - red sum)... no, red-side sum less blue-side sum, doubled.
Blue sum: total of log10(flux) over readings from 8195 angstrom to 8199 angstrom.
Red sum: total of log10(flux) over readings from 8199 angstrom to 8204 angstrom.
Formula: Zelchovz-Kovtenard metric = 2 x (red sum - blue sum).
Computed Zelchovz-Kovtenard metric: -0.12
